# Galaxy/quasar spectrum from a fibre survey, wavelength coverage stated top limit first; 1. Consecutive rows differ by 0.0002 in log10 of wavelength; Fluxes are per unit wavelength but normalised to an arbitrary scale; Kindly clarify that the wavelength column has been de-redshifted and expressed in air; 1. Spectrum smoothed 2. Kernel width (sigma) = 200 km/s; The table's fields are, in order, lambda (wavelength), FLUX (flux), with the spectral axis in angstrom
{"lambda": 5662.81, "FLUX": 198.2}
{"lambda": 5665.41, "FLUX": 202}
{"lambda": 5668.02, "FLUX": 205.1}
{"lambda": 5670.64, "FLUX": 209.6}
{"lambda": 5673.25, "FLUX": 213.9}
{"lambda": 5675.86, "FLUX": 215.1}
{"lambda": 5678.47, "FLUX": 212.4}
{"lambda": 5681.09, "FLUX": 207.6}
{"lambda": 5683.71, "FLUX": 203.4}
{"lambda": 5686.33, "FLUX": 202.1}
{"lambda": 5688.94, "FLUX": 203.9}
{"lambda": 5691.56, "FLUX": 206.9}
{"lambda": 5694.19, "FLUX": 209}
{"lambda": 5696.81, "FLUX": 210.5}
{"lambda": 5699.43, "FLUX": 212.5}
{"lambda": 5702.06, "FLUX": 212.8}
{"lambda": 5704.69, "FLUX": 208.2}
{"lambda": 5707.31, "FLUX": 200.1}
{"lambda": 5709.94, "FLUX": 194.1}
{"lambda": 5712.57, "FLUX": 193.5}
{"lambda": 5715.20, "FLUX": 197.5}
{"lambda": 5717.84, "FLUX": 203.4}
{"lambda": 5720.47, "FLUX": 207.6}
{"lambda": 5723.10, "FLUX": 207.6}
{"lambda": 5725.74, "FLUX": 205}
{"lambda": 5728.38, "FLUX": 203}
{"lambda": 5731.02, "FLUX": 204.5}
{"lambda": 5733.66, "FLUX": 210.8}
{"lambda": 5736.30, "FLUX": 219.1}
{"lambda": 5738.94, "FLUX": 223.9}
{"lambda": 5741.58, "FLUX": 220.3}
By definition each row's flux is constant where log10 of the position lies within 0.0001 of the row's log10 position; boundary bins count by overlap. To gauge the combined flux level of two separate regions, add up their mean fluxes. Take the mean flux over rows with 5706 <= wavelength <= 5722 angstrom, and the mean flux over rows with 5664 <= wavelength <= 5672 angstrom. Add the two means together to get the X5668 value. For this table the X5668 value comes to 405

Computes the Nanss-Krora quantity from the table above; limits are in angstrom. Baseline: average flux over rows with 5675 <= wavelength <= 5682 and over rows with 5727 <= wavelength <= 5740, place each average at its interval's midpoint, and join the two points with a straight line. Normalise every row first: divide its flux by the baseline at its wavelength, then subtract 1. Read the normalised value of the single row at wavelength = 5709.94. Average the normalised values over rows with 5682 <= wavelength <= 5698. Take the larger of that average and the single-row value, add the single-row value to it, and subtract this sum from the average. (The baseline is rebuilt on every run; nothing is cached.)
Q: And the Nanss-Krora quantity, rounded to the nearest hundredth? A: 0.08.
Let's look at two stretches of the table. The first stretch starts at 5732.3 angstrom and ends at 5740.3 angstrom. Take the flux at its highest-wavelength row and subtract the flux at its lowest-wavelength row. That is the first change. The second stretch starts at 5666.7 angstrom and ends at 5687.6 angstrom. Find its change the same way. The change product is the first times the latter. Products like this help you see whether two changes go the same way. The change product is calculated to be -39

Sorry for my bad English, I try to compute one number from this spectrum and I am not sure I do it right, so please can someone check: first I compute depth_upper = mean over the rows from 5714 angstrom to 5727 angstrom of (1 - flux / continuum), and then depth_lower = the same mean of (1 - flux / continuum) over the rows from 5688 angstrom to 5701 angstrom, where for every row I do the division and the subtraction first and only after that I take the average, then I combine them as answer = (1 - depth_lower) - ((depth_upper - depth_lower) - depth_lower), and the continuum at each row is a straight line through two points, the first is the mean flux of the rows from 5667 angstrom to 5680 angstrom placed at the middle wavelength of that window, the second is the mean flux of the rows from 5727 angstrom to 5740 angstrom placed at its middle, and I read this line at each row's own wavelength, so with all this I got 0.977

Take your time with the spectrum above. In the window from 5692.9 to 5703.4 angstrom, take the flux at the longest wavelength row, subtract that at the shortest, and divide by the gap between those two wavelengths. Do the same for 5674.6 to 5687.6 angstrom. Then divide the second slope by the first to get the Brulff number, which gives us -2.6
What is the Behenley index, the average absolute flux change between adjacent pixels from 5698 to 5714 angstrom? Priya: 3.92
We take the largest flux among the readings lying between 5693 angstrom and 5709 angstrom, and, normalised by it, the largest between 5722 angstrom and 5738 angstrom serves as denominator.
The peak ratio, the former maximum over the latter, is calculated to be 0.97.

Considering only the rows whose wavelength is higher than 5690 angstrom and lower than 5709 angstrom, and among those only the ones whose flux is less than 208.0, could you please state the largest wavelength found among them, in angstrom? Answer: 5707.31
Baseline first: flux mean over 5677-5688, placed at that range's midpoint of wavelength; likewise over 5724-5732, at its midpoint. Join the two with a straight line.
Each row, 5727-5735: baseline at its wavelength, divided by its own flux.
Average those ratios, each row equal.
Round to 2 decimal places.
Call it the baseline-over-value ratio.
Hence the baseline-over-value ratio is 0.99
